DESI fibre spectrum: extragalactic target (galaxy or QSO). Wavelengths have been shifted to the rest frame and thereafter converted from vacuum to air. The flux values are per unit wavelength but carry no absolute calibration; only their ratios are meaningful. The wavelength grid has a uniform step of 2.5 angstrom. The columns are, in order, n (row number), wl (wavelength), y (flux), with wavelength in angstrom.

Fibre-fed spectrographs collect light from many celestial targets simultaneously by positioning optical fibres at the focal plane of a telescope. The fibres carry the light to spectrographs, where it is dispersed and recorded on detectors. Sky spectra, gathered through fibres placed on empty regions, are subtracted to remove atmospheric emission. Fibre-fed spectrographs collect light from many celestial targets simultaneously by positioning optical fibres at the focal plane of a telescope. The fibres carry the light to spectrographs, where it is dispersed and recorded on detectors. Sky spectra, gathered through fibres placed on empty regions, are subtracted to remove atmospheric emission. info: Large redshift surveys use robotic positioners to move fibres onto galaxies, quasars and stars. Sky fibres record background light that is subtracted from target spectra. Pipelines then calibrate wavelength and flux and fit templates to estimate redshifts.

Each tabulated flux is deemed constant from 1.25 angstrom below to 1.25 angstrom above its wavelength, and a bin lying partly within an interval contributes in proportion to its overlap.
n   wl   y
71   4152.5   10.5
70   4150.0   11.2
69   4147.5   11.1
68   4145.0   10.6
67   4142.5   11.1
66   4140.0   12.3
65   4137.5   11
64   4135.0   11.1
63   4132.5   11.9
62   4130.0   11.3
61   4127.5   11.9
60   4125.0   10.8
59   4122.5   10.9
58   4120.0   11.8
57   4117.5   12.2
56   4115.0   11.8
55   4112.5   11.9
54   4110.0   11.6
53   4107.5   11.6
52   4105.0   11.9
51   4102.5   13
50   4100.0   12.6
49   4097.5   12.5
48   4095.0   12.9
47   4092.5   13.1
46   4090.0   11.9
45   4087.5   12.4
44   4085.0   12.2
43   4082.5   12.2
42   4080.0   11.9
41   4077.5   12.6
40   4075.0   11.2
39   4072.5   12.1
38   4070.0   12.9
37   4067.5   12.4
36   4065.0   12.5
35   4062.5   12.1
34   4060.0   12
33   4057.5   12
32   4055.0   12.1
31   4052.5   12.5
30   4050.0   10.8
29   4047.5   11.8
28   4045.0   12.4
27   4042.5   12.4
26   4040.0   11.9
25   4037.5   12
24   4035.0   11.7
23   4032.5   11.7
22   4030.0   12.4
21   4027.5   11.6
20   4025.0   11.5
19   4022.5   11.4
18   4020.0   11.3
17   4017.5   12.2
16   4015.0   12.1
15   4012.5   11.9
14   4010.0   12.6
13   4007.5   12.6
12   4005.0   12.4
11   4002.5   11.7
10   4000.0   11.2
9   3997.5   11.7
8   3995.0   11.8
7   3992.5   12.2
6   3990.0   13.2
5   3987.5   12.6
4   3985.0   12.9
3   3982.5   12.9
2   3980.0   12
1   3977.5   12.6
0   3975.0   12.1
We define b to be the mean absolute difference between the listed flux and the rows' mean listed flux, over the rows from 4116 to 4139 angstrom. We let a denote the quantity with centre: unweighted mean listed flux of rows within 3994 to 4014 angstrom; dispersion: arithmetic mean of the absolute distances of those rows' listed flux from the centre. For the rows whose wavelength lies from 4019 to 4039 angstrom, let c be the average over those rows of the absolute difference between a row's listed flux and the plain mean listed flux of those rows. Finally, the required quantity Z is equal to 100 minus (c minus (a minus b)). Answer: 99.7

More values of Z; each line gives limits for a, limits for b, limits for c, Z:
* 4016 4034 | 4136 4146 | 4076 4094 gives 99.5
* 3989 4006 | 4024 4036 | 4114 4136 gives 99.8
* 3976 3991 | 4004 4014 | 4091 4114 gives 99.5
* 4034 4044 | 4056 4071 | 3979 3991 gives 99.6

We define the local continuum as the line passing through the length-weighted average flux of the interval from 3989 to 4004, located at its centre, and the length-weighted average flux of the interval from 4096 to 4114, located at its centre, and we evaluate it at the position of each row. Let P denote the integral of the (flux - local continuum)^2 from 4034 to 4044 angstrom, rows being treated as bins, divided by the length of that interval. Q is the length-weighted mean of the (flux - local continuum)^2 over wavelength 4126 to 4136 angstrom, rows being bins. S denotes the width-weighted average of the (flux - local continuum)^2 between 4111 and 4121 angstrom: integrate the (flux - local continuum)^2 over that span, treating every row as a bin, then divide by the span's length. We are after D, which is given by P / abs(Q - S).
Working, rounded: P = 0.06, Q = 0.59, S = 0.1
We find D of 0.1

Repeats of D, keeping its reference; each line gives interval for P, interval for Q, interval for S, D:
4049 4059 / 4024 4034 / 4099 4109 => 2.5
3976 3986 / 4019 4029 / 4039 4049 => 3.0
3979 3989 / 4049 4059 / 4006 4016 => 3.1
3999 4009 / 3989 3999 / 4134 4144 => 0.5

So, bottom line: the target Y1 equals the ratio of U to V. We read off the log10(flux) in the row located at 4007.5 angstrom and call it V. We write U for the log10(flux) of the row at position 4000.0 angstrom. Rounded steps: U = 1.05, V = 1.10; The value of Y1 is 0.95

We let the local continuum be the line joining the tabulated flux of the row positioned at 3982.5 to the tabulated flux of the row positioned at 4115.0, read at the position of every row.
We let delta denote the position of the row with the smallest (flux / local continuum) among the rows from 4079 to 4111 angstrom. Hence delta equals 4107.5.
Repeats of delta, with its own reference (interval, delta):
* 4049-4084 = 4050.0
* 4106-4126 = 4125.0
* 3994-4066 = 4050.0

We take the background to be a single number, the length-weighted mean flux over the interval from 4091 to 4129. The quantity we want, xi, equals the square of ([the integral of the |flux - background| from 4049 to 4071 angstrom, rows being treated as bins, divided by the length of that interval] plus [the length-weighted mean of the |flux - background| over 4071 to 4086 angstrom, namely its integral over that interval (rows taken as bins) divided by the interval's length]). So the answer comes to 0.52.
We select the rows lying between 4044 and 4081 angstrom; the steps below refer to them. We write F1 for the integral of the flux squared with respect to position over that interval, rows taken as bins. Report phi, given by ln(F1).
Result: 8.60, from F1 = 5415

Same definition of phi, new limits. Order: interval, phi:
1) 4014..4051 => 8.55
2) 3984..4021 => 8.61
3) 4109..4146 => 8.50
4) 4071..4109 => 8.65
